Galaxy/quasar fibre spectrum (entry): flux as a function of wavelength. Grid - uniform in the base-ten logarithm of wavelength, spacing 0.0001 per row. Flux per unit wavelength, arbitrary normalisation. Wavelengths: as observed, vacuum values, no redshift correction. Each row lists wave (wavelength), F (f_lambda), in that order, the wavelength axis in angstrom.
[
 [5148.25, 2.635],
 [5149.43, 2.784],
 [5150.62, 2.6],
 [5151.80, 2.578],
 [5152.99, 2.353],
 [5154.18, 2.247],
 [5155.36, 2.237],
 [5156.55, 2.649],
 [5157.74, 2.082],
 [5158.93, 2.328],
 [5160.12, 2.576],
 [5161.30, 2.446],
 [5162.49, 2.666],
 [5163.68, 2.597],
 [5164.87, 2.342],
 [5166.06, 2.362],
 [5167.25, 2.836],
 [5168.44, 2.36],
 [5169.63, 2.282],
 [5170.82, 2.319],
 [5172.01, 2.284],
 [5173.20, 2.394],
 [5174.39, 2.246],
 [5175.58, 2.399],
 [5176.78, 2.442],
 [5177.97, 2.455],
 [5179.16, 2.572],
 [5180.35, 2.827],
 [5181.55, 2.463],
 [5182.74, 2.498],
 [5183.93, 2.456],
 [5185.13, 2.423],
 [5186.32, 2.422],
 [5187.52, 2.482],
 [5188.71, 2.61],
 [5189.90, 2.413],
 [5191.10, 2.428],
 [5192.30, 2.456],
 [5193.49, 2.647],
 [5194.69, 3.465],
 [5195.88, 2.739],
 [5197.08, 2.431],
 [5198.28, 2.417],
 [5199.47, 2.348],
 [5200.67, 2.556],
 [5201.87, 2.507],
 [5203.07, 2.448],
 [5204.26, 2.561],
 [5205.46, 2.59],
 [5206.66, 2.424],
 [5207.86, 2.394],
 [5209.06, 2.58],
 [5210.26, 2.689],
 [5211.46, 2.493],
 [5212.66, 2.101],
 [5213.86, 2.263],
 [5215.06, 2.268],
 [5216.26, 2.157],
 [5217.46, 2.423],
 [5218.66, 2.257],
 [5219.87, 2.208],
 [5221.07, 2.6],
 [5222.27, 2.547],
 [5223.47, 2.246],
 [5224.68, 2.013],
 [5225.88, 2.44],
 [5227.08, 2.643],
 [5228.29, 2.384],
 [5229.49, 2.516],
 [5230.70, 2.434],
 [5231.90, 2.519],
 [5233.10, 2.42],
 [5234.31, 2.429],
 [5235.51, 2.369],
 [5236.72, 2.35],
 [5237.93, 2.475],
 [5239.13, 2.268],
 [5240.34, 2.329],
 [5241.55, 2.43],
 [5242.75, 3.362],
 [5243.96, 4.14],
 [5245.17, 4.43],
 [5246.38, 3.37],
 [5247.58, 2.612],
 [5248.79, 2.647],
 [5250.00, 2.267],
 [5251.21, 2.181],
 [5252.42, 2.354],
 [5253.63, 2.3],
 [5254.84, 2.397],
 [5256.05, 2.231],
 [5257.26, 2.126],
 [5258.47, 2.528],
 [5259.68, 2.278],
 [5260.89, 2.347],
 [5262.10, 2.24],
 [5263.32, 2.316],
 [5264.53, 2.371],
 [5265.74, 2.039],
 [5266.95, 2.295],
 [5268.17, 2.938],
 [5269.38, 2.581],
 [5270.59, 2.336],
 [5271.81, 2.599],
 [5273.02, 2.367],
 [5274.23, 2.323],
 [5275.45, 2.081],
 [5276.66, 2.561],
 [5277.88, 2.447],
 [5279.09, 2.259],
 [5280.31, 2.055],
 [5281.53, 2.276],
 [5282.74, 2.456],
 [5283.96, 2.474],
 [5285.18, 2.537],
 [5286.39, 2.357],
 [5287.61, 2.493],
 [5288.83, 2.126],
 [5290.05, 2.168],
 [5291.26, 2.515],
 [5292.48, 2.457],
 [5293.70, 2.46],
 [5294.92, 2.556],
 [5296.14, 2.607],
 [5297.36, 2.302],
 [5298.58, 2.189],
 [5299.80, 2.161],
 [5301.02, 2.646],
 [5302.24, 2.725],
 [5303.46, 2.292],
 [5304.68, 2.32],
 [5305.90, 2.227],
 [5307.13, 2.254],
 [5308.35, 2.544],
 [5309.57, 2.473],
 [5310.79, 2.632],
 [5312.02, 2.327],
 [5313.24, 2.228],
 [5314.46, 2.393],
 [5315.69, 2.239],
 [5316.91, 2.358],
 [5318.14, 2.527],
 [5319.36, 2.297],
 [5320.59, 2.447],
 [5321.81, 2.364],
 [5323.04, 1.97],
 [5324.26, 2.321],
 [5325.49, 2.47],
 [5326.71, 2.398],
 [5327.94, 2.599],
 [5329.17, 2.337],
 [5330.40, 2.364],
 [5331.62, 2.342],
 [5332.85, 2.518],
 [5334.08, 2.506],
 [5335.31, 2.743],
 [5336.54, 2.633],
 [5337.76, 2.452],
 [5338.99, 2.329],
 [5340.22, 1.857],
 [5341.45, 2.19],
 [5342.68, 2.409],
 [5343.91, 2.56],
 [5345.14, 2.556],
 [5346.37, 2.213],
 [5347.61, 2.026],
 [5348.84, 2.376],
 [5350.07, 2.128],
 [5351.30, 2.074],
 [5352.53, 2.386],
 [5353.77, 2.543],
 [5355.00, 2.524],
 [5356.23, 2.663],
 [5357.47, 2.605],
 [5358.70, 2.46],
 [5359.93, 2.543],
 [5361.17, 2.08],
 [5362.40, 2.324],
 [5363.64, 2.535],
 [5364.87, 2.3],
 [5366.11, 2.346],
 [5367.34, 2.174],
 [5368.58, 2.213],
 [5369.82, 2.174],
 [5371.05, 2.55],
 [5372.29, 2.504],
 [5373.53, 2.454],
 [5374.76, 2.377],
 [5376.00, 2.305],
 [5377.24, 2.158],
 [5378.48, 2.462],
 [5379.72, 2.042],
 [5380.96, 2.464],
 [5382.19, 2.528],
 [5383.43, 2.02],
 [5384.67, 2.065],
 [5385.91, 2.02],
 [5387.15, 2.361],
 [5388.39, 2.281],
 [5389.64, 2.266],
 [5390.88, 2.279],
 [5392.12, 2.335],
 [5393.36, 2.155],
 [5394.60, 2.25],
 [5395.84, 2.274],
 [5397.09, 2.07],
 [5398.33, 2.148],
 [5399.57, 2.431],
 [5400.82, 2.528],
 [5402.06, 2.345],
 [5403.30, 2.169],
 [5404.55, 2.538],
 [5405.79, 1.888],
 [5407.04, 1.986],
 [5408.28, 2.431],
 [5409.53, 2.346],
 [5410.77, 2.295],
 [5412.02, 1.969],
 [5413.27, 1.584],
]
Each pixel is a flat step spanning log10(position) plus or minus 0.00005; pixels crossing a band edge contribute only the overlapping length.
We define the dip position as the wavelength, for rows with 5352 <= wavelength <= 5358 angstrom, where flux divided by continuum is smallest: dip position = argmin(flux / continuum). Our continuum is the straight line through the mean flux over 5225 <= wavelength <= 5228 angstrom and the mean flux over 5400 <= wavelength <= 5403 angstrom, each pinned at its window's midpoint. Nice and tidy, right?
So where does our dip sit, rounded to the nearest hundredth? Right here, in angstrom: 5352.53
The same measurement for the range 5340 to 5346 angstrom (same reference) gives 5340.22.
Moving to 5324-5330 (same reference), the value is 5324.26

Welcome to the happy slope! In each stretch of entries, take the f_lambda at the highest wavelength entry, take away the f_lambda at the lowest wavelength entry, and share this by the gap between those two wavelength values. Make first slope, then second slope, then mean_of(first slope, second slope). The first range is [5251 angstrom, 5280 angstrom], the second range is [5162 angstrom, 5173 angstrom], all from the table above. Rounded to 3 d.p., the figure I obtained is -0.019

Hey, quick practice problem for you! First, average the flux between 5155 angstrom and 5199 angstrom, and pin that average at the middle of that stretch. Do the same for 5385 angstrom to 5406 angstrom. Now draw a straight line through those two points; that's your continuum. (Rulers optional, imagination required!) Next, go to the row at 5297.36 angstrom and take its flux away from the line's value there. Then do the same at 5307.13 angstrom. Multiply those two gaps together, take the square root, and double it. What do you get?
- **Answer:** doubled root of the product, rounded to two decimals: 0.15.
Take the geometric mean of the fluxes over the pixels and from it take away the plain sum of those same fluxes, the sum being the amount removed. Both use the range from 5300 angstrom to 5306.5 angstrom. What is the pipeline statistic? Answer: -9.78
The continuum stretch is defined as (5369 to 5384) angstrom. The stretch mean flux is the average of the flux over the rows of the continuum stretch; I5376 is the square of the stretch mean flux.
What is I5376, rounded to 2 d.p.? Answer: 5.46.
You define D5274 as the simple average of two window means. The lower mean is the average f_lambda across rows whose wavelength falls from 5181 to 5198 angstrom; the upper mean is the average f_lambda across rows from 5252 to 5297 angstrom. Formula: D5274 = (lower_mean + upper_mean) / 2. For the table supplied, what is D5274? 2.47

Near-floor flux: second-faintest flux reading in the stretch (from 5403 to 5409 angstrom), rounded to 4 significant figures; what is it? 1.986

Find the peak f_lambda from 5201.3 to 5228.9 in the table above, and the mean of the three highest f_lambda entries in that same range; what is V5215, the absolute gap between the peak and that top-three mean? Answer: 0.0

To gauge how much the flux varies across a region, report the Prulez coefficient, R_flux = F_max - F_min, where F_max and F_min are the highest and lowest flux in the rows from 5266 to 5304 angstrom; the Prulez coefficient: 0.9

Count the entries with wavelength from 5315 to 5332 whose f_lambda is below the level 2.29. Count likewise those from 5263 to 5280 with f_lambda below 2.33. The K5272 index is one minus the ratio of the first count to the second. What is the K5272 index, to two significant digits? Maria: 0.67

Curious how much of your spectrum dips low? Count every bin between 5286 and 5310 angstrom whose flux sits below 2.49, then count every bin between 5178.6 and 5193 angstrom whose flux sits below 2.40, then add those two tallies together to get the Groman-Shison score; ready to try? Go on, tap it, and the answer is 13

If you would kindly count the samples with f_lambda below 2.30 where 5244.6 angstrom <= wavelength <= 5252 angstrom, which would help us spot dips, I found 2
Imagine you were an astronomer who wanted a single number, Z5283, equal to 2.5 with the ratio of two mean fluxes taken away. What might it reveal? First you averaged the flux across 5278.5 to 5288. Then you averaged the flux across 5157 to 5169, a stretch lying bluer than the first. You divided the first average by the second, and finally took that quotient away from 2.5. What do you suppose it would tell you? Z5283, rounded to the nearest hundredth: 1.54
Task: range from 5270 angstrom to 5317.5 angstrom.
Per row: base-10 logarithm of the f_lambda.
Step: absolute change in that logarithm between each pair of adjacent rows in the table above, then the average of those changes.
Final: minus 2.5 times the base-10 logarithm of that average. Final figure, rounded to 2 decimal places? 3.76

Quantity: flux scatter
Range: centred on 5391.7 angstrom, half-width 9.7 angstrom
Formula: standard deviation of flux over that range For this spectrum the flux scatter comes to 0.16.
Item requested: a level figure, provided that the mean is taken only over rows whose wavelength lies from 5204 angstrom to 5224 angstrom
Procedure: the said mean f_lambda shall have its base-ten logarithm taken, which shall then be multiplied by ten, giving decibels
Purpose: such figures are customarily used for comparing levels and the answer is 3.80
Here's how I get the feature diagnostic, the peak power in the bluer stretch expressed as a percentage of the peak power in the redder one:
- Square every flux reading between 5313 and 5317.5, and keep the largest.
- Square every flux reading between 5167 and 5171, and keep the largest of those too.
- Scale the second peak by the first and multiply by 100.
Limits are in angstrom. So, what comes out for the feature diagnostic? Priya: 140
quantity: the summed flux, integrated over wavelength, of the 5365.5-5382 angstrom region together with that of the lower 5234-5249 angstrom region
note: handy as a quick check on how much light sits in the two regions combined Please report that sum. 82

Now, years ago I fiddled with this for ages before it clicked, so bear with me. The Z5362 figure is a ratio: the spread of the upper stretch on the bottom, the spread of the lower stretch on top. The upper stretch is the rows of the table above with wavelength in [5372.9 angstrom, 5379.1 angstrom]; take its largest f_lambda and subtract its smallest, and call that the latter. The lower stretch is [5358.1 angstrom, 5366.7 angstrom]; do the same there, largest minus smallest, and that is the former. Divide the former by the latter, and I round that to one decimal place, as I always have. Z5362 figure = 1.5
